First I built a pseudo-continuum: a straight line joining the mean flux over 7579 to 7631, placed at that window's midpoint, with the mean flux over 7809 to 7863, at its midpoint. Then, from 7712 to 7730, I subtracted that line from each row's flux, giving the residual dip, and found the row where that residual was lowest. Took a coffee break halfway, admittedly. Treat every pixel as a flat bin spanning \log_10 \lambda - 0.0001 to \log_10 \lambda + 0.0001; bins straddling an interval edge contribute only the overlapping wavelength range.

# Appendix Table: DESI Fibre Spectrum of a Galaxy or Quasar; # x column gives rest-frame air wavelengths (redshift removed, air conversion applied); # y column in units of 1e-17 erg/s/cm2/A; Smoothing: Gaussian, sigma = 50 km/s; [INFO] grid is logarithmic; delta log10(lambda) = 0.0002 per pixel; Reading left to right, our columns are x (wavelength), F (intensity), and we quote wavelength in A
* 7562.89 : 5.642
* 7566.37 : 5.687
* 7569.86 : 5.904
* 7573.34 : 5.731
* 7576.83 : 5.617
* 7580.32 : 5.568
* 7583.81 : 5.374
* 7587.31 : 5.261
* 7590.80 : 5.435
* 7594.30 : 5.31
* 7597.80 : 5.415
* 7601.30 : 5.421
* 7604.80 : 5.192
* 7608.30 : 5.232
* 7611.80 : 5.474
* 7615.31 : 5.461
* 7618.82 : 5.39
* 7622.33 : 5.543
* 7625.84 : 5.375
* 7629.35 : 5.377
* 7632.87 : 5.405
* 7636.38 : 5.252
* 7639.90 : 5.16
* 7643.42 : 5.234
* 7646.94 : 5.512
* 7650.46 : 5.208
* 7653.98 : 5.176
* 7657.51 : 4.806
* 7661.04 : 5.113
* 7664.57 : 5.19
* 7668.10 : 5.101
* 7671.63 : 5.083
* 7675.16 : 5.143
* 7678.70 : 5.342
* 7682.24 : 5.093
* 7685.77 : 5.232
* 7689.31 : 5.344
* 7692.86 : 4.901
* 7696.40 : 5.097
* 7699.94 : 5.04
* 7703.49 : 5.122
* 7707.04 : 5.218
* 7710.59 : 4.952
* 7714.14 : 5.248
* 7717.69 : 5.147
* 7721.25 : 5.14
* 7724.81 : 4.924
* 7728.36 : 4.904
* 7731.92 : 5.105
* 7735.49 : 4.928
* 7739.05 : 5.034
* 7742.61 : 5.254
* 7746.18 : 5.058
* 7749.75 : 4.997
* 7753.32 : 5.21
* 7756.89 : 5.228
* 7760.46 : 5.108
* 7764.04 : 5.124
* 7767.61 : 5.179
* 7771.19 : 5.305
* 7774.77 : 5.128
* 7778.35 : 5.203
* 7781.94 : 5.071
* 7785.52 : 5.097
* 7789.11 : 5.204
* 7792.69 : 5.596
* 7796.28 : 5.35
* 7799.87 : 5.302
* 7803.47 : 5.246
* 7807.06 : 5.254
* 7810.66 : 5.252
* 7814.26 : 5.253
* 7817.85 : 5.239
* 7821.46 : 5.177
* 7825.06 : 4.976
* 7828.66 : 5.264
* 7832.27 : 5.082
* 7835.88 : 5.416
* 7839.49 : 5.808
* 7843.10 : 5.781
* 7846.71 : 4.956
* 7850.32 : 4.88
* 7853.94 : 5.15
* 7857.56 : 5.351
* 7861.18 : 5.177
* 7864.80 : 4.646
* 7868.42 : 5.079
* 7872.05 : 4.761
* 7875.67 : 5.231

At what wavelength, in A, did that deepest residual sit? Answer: 7728.36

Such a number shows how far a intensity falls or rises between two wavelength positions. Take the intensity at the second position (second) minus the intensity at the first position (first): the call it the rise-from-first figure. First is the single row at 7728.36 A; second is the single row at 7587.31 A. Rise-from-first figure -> 0.36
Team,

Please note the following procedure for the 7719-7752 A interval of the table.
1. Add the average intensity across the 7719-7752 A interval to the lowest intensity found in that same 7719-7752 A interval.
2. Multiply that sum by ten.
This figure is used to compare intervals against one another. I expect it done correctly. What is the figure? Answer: 99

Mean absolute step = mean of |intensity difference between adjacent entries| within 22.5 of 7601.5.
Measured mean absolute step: 0.12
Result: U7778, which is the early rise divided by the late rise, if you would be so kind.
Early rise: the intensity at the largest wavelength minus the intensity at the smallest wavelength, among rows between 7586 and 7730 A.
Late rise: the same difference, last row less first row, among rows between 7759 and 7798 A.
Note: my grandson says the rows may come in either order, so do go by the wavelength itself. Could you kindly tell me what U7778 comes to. -1.5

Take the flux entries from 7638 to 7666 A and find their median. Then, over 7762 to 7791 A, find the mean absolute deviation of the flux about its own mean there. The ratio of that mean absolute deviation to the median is 0.011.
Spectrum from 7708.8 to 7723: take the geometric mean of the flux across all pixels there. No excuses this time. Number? 5.12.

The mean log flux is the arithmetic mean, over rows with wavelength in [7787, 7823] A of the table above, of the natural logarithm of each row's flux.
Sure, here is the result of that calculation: 1.665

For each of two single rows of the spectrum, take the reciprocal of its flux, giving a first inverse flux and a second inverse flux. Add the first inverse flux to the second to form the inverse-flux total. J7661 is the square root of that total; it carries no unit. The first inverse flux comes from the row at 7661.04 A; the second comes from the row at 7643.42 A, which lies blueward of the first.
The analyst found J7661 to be 0.622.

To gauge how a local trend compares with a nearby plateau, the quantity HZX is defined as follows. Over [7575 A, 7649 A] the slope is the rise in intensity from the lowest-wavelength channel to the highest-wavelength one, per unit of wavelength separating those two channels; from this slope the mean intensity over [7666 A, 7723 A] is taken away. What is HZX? -5.14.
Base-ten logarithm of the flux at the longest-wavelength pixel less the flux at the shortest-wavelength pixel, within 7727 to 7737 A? -1.6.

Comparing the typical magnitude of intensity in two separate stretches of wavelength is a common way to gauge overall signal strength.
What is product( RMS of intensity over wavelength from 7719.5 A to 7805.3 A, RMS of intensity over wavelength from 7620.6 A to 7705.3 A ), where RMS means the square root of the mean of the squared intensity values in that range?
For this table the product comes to 26.8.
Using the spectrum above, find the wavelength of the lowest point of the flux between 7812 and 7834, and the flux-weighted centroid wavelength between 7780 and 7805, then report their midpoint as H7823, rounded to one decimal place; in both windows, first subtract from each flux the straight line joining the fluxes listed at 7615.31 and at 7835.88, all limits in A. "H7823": 7807.1 A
